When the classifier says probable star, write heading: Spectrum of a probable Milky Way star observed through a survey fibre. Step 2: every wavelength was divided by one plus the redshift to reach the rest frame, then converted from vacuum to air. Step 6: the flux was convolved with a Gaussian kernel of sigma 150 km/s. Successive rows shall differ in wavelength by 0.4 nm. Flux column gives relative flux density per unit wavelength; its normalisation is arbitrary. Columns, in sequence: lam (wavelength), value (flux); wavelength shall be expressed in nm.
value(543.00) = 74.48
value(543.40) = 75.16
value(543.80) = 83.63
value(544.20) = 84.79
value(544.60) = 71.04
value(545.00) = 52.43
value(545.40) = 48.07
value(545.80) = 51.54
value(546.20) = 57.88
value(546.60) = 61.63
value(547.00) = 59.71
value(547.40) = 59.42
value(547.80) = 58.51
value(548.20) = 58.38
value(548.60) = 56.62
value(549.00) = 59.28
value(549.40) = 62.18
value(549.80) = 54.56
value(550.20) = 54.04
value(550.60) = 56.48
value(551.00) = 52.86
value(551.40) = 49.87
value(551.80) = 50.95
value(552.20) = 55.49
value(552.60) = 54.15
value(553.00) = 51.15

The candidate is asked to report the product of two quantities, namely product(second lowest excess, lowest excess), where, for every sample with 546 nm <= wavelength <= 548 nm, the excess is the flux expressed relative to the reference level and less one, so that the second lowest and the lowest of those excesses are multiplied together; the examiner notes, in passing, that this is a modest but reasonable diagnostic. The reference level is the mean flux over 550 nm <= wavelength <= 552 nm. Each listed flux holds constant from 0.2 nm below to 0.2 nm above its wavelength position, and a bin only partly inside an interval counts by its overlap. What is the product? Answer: 0.0102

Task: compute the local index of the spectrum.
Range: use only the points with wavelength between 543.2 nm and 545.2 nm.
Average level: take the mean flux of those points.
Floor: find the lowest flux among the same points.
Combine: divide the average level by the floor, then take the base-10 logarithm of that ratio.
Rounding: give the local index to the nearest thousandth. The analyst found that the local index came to 0.146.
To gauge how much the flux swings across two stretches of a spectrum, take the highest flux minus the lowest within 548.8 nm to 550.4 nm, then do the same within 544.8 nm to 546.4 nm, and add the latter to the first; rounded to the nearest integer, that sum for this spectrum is 18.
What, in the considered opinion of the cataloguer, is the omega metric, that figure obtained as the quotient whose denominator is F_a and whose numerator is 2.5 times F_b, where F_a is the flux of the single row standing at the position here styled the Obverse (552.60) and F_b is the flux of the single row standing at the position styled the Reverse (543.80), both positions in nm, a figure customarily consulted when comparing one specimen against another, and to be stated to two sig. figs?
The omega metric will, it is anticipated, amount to 3.9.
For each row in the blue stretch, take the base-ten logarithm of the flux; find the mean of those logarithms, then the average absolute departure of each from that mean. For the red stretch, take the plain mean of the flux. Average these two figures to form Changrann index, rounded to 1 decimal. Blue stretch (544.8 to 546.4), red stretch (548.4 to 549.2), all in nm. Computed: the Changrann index 29.0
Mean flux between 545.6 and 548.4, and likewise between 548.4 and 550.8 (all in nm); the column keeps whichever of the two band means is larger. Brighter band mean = 58.2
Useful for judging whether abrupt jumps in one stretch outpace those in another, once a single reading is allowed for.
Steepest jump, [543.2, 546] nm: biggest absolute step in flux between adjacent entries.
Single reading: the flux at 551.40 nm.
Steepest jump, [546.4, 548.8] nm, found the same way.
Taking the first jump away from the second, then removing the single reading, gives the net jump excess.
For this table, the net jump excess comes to -67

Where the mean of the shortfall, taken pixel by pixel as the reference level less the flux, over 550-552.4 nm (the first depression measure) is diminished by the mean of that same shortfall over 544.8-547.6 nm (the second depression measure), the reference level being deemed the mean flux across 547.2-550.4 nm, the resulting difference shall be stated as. 3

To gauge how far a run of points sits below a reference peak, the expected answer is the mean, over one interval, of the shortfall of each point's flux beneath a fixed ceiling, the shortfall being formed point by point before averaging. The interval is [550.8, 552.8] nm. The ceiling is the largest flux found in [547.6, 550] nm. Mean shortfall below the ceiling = 9.5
